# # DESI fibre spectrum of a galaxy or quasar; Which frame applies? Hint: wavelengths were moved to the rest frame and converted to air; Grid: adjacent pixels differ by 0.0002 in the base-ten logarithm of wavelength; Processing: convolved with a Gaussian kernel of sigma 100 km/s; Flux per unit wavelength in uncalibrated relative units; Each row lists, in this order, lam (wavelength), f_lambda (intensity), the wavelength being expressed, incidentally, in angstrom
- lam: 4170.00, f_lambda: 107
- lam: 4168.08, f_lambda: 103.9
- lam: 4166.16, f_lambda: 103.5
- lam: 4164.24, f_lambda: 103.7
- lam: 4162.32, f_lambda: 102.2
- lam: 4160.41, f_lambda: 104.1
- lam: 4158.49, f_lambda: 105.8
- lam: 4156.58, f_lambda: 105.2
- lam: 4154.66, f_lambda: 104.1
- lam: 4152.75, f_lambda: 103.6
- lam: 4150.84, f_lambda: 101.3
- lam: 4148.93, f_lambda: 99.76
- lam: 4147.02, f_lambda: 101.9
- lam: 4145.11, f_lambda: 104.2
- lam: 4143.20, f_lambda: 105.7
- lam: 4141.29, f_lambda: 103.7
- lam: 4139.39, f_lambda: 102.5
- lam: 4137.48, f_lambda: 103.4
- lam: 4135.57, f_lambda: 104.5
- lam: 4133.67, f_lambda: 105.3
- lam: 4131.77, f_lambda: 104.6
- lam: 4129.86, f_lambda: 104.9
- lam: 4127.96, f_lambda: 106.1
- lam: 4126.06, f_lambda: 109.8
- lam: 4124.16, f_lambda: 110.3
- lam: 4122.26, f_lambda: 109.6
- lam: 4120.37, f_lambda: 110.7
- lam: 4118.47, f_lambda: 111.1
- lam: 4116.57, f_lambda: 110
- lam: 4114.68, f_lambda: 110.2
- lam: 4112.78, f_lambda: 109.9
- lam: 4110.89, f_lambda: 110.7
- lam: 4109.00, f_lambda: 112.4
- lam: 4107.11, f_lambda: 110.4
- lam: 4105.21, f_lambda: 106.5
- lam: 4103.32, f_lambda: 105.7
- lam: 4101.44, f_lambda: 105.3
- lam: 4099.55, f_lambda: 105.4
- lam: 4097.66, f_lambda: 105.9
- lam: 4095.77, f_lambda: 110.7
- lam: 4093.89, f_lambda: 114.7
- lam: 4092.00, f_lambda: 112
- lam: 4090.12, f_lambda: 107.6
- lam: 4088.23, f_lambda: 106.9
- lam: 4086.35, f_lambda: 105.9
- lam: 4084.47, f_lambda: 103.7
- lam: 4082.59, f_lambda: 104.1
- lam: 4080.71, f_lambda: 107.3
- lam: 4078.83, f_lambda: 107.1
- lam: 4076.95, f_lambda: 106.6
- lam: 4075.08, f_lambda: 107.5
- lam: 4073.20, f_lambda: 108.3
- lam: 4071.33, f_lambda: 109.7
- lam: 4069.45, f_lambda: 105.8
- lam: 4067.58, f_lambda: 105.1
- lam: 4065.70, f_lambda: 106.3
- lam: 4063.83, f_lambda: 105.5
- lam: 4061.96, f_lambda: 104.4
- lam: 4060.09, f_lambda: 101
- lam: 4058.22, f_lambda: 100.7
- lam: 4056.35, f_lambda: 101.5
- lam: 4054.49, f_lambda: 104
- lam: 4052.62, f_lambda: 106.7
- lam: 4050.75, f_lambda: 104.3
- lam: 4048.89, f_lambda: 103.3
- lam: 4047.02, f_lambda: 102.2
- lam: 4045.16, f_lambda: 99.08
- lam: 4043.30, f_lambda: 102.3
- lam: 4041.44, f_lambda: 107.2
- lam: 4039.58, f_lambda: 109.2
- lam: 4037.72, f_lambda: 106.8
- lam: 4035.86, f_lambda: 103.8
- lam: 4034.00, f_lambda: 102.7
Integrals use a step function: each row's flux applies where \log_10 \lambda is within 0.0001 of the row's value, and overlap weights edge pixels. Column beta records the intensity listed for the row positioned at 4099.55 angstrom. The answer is 105.4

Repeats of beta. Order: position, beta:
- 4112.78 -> 109.9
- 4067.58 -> 105.1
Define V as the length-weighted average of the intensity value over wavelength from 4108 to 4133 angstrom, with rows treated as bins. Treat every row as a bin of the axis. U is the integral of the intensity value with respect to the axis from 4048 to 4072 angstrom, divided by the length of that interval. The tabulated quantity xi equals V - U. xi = 5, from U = 104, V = 109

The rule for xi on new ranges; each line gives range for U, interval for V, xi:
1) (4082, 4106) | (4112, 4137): 1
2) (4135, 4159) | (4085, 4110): 5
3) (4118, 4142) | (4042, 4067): -3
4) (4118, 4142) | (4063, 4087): 0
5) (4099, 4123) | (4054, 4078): -4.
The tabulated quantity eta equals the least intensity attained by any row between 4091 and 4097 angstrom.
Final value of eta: 110.7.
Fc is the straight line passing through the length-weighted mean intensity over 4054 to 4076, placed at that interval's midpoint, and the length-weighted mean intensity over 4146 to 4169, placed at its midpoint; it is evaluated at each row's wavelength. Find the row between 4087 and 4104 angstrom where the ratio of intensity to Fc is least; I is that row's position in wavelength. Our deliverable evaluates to 4101.44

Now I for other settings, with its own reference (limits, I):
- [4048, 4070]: 4058.22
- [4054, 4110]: 4058.22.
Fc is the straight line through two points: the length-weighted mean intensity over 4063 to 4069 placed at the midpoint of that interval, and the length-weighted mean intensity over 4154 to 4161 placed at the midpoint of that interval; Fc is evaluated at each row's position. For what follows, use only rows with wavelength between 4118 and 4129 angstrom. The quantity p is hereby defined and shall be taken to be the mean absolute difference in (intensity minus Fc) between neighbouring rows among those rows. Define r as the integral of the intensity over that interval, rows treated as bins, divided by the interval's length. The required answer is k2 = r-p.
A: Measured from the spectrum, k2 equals 108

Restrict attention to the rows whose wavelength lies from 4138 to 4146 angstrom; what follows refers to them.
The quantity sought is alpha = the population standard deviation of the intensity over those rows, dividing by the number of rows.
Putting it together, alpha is 1.15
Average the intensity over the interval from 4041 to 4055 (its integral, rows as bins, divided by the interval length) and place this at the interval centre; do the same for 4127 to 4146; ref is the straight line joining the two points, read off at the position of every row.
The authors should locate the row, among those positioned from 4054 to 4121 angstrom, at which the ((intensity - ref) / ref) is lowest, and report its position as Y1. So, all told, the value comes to 4058.22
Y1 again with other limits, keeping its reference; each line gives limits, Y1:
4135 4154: 4148.93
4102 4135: 4131.77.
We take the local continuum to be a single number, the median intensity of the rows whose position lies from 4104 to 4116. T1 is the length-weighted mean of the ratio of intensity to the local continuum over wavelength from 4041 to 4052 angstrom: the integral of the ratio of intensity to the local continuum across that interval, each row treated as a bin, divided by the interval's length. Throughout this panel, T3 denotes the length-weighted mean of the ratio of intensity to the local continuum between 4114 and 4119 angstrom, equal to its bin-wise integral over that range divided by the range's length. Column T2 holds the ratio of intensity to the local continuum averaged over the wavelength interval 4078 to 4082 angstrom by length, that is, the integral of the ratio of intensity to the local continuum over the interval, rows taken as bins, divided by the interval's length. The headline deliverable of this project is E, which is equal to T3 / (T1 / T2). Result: 1.04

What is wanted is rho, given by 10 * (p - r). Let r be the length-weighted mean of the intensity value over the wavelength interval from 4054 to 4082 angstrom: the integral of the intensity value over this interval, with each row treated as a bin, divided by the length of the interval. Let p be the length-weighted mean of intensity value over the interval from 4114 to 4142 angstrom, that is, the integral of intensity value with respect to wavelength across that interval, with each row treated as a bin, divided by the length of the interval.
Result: 17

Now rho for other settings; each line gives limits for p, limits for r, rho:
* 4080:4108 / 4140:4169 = 39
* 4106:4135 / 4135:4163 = 55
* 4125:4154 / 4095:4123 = -49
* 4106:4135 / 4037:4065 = 51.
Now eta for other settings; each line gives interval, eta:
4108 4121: 109.9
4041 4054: 99.08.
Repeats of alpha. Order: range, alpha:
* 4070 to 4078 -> 1.14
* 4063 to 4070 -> 0.44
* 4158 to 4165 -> 1.28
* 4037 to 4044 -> 2.52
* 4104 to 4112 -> 2.16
